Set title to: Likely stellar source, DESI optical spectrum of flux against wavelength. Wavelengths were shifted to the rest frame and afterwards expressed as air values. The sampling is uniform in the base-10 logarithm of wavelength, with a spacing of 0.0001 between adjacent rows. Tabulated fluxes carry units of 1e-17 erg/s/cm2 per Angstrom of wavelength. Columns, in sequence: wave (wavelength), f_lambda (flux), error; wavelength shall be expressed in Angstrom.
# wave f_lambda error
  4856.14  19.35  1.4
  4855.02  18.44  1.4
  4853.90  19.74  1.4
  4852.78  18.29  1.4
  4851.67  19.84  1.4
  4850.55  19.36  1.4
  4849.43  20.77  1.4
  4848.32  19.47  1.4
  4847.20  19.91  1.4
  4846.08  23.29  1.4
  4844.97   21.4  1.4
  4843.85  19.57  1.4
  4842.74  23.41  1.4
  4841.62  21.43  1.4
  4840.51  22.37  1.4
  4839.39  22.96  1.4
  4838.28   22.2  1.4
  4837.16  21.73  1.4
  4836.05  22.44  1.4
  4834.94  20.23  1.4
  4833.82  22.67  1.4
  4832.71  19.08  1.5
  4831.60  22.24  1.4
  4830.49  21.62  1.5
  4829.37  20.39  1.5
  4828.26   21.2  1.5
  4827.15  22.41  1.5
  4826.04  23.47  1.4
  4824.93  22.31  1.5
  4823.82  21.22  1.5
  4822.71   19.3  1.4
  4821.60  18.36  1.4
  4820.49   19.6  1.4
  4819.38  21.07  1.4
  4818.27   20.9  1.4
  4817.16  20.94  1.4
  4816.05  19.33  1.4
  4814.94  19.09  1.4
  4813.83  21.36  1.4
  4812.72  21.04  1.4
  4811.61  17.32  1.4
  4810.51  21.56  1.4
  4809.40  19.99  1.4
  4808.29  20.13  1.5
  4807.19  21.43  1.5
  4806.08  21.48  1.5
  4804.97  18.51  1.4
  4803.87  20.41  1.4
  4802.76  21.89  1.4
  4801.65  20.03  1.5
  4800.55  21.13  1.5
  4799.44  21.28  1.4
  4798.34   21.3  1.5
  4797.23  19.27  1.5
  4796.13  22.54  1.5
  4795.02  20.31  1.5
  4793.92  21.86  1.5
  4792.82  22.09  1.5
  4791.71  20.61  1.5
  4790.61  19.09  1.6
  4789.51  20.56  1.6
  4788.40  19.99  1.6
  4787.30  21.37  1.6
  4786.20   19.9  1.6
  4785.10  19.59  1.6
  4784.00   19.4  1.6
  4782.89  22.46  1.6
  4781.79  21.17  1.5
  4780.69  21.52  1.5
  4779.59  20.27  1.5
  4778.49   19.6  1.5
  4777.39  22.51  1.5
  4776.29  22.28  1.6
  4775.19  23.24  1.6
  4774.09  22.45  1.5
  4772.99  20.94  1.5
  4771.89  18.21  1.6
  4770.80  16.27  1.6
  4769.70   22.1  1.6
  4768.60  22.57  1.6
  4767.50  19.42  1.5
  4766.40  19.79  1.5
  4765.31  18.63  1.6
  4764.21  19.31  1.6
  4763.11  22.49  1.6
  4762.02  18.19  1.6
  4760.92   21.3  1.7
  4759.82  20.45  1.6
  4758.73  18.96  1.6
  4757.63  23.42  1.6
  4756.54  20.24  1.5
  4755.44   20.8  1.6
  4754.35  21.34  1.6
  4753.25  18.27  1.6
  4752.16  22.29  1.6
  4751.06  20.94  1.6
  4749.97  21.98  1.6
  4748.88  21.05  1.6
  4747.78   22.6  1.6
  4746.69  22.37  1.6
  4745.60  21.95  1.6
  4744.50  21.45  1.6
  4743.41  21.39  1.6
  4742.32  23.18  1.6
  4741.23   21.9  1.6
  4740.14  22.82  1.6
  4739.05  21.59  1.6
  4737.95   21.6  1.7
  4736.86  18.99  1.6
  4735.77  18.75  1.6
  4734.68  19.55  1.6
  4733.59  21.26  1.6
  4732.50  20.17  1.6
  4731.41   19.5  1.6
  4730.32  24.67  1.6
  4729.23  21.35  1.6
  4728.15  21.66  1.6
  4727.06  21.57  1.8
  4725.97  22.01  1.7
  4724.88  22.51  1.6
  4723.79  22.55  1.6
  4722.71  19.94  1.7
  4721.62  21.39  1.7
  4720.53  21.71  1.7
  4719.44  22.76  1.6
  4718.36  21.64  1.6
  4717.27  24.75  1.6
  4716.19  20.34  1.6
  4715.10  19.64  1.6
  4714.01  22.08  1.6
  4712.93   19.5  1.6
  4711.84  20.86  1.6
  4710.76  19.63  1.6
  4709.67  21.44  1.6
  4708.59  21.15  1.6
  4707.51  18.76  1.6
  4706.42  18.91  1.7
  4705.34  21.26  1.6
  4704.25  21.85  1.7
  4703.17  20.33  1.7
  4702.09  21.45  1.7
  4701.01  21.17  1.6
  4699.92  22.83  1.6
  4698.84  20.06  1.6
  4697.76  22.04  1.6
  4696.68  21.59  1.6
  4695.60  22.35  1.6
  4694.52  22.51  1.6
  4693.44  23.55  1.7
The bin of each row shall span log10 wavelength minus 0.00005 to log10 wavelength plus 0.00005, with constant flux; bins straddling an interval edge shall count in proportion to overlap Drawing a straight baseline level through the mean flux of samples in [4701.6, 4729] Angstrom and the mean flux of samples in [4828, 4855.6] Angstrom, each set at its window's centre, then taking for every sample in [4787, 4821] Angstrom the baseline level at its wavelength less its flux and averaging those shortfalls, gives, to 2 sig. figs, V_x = 0.47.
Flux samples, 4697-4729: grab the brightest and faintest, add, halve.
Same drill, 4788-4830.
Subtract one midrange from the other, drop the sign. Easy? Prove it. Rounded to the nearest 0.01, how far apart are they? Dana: 1.36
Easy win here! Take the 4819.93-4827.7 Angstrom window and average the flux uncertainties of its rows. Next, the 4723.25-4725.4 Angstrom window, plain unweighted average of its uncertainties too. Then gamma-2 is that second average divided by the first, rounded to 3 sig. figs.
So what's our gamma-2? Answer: 1.11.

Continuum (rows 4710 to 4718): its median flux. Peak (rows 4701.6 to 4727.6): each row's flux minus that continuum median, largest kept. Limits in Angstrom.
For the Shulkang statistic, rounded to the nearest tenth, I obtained 4.4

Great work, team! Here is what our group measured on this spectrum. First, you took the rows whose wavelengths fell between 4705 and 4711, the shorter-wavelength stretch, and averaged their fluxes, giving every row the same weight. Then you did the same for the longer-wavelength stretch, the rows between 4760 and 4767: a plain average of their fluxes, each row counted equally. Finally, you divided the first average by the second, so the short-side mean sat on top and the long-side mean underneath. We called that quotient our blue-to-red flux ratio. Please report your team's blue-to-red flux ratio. 1.01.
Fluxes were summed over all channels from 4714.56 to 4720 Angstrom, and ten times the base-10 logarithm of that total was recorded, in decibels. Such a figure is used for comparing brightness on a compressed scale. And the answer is 20.4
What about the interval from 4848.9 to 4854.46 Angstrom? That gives 19.9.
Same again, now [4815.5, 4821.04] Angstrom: 20.1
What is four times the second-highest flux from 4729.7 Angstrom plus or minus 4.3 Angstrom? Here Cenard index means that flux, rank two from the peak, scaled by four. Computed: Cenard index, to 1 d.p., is 88.0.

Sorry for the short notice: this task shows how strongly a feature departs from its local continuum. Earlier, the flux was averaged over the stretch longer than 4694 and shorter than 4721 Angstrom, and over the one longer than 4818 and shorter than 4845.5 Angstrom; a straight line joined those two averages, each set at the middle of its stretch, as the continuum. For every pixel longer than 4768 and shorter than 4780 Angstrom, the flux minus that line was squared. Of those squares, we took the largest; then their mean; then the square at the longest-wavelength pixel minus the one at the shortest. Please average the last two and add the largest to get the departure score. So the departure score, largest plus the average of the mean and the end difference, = 27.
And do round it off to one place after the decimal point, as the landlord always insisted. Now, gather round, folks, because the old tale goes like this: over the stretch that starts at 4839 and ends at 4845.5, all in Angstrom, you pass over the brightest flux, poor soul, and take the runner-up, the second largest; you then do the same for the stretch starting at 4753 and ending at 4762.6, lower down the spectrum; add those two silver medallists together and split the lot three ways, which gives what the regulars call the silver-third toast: 14.8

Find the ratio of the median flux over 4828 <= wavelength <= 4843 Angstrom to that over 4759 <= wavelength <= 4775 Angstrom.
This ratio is 1.09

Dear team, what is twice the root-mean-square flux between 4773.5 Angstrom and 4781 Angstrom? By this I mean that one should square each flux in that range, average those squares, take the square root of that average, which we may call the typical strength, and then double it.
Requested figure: 43.5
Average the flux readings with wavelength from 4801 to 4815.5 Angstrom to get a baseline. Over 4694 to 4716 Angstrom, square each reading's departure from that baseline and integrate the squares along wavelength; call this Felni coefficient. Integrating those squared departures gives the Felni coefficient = 39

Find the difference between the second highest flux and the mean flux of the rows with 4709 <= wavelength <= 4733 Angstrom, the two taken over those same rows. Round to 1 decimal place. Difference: 3.2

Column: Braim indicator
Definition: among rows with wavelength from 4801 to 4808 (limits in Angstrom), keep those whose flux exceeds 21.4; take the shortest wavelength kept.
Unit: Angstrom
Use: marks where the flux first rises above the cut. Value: 4802.76 Angstrom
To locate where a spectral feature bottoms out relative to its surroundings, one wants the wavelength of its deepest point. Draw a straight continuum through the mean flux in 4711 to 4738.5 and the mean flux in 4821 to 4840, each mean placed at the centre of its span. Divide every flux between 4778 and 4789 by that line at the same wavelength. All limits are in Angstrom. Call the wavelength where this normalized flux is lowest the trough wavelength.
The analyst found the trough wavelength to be 4784.00 Angstrom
